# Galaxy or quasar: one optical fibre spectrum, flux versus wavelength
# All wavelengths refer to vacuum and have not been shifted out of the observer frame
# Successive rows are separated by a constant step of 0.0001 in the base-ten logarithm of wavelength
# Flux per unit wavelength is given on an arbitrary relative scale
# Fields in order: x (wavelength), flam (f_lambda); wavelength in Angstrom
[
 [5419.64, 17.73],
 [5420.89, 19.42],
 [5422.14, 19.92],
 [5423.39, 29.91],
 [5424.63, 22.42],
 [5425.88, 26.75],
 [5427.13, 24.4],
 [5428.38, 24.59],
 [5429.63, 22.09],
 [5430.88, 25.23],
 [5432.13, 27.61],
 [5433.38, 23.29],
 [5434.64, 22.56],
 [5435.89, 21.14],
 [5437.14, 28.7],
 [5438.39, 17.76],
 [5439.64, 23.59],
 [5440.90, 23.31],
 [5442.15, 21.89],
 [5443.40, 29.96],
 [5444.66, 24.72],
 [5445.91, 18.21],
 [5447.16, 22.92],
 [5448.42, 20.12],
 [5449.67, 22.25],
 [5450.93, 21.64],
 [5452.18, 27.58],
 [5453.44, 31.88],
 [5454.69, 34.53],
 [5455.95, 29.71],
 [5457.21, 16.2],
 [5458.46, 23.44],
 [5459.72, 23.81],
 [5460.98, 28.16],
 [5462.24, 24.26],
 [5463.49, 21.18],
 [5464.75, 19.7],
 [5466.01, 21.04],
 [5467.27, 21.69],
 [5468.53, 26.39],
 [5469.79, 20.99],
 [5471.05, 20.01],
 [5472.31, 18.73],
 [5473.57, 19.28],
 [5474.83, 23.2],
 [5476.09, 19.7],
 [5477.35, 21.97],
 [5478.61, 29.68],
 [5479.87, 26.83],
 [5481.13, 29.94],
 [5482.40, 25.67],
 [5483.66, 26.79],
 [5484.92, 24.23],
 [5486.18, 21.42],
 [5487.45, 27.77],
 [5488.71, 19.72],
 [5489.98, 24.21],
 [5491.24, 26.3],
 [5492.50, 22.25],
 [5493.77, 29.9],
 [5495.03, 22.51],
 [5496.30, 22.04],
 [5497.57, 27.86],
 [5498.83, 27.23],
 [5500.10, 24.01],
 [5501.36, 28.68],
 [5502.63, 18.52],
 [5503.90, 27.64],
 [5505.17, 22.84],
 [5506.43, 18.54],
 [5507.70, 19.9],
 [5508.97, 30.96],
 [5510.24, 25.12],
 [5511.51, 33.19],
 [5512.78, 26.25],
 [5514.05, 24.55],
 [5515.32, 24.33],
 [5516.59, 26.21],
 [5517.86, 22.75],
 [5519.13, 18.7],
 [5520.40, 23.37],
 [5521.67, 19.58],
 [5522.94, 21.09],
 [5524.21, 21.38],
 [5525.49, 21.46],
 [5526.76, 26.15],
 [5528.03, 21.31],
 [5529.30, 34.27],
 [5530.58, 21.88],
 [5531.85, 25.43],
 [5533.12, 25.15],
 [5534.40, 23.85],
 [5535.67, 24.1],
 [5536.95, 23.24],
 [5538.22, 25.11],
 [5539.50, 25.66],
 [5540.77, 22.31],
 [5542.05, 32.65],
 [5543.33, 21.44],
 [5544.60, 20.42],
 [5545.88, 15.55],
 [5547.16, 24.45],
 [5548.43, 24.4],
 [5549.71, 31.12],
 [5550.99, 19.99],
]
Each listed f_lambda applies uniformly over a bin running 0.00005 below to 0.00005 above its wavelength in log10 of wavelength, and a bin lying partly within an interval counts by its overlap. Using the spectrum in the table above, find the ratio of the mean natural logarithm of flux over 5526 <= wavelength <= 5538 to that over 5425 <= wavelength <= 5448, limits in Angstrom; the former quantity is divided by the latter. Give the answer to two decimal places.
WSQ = 1.02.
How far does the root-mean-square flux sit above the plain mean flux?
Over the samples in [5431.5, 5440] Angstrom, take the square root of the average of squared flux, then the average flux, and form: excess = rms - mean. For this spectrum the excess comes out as 0.25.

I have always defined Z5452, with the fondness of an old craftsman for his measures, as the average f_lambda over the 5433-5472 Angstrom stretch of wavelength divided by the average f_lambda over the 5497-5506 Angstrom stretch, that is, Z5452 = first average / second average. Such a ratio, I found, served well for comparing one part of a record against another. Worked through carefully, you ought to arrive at 0.94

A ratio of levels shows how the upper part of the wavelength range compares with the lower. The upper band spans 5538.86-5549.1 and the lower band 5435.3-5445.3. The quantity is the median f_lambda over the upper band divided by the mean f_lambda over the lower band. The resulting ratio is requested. 0.98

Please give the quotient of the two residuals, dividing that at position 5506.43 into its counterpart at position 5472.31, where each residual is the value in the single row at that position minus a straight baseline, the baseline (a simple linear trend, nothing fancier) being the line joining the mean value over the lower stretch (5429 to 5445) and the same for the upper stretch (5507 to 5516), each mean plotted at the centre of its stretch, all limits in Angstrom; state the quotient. 1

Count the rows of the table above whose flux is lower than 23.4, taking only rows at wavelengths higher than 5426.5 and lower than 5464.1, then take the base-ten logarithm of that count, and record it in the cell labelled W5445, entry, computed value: 1.1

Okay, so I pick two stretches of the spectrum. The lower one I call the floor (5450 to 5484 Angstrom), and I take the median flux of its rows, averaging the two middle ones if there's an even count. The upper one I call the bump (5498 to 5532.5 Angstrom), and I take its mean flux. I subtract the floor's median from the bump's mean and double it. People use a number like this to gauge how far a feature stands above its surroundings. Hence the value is 1.7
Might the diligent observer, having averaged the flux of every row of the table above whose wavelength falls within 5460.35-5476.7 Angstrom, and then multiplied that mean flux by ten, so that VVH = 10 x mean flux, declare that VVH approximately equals 219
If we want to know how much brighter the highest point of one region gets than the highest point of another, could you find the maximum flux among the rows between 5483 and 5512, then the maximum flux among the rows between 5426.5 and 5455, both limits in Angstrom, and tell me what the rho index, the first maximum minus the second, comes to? -1.3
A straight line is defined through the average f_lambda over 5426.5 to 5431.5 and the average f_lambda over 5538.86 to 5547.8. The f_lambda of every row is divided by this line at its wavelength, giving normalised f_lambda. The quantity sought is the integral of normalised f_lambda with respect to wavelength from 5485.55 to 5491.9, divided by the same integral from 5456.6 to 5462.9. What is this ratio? 1.05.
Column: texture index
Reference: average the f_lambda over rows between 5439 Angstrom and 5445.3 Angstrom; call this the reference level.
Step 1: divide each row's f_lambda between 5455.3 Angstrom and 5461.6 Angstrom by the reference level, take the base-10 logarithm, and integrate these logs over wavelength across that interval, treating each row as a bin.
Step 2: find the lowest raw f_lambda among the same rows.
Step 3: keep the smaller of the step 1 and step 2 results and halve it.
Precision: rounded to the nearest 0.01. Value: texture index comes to -0.05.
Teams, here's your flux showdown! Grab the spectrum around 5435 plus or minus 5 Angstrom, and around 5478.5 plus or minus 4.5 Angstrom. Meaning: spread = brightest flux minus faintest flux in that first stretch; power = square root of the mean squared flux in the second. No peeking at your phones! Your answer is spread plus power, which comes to 36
